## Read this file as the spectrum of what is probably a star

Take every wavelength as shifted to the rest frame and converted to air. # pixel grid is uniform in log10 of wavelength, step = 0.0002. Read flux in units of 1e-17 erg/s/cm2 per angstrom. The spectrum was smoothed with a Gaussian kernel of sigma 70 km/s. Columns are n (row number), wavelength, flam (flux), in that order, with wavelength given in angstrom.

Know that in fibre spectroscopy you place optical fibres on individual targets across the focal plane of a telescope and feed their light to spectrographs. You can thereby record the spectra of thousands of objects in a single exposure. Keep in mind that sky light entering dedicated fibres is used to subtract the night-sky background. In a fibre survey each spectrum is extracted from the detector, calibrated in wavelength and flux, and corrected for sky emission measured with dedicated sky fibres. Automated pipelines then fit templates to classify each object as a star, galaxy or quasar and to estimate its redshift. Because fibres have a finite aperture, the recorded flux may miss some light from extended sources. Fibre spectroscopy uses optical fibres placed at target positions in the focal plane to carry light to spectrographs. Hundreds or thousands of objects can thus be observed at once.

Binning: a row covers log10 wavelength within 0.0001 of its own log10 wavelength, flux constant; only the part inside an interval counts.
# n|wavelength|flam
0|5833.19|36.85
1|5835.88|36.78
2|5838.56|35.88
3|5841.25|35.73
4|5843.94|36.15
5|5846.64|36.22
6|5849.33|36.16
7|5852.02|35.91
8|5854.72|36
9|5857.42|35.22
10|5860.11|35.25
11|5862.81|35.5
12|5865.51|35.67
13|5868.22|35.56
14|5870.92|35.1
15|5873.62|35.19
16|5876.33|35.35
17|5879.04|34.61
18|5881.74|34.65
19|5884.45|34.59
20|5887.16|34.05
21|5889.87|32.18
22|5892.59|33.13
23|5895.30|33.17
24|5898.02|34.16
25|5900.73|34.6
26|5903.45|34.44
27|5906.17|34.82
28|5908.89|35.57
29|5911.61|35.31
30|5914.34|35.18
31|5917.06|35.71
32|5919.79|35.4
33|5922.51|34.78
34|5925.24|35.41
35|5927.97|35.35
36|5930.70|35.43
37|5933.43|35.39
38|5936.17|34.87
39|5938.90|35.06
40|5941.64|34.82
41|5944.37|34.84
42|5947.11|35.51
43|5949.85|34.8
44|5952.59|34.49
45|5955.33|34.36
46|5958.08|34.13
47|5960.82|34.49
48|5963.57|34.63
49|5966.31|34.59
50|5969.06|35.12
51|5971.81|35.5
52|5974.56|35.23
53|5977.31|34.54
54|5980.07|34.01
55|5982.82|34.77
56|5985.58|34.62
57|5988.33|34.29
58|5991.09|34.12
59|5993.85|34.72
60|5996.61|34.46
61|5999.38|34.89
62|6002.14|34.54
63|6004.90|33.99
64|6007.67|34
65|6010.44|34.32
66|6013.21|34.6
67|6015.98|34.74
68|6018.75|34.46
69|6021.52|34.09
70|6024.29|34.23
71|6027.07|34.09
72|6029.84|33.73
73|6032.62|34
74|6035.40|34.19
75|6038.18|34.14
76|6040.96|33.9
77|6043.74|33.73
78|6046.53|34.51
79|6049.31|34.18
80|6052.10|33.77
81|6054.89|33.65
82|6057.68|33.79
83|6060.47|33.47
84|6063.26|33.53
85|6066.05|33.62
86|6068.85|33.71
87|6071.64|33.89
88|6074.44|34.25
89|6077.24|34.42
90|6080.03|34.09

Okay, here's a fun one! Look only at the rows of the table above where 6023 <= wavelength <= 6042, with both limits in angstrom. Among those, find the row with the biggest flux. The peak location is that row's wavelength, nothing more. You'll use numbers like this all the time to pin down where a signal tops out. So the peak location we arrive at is 6024.29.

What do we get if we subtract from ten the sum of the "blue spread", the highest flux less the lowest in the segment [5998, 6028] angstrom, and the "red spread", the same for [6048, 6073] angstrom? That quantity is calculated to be 8.4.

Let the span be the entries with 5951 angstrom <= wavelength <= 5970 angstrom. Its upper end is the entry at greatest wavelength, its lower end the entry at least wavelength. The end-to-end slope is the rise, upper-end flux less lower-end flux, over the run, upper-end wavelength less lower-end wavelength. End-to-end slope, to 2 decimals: 0.04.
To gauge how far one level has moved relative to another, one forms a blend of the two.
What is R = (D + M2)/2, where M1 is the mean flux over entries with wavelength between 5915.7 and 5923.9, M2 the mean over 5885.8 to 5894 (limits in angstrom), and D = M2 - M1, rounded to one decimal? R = 15.5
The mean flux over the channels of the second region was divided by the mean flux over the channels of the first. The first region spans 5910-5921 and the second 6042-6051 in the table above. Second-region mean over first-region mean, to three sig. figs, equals 0.964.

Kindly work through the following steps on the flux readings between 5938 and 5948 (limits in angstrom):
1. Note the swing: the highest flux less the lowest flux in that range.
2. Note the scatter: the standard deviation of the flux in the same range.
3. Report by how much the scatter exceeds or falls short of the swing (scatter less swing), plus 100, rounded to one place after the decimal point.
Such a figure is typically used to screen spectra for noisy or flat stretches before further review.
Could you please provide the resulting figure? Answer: 99.6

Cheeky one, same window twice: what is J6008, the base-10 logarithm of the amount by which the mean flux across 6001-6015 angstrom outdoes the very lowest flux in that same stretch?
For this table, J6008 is -0.52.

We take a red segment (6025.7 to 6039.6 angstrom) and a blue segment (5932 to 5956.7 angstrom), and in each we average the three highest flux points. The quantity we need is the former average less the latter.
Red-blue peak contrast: -1.2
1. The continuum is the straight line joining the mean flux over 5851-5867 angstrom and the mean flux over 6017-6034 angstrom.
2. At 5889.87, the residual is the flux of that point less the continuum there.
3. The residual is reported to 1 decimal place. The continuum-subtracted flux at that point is -3.1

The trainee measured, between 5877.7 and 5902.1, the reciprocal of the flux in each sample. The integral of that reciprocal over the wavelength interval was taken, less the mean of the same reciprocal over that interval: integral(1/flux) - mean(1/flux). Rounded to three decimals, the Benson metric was 0.691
